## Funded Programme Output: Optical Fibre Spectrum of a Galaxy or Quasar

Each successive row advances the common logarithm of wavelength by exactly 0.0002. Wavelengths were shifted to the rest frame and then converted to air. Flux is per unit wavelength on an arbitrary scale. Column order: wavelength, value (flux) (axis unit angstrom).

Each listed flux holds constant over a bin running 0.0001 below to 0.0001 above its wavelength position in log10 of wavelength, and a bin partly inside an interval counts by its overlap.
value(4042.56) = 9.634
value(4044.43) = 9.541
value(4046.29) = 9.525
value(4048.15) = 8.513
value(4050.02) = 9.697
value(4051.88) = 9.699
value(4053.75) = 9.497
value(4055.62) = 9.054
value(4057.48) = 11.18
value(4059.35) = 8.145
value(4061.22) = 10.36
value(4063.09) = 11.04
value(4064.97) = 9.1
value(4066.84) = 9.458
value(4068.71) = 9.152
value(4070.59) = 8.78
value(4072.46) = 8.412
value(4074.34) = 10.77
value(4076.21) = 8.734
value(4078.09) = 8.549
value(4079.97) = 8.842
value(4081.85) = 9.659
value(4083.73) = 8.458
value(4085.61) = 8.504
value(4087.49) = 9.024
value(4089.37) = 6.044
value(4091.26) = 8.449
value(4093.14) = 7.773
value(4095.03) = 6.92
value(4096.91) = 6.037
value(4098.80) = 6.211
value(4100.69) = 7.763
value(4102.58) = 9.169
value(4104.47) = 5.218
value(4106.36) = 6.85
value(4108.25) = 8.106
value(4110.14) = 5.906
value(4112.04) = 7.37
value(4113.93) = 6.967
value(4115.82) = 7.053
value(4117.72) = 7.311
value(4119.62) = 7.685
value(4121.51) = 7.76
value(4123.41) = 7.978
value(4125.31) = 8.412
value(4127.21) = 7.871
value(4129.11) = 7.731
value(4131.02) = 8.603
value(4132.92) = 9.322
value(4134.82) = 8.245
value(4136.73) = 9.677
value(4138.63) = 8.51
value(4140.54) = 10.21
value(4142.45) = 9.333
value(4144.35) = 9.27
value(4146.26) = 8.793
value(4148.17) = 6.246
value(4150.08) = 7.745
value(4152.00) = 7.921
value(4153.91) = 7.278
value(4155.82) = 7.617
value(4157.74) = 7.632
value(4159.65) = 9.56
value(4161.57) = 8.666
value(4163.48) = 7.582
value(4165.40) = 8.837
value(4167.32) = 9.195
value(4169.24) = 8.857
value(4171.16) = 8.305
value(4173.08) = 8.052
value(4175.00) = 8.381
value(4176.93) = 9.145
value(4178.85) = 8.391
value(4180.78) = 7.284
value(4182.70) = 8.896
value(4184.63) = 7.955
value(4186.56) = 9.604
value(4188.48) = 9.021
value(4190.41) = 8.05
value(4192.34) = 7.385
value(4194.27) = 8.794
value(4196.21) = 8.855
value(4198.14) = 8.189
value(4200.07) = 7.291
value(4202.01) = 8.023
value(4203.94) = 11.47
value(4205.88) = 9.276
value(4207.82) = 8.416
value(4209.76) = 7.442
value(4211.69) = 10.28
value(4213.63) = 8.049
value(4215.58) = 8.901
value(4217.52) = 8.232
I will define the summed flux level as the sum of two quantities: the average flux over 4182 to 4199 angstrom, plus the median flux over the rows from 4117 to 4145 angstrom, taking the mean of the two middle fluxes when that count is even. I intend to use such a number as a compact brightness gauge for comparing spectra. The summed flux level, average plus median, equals 16.9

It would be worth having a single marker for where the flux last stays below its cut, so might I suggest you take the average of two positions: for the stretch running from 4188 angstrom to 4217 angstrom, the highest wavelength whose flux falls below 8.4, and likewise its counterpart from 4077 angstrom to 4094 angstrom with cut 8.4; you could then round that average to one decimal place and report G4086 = 4153.4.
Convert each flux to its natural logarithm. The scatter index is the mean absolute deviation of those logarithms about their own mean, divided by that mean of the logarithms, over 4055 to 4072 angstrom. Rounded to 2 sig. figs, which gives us 0.038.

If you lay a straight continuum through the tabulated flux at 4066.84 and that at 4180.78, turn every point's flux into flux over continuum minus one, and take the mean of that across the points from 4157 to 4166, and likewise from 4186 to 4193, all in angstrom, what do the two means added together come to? 0.30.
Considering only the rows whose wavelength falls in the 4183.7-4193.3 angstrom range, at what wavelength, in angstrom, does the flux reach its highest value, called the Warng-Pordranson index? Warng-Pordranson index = 4186.56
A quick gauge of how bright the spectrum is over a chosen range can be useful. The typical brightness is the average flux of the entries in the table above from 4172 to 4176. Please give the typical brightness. 8.22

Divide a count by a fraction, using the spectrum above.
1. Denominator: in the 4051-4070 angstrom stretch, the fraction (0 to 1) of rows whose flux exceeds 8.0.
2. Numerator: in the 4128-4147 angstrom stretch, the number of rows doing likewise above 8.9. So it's 5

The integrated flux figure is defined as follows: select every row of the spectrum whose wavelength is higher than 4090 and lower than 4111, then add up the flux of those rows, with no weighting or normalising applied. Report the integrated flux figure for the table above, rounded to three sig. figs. 78.4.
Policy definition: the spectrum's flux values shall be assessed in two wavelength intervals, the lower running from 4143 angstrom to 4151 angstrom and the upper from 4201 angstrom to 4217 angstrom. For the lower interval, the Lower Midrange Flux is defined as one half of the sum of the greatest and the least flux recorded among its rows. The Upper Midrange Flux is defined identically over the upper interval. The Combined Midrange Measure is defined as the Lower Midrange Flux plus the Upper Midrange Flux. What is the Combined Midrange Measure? 17.2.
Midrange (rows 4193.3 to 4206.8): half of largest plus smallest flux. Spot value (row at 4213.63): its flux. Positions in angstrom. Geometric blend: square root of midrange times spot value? 8.69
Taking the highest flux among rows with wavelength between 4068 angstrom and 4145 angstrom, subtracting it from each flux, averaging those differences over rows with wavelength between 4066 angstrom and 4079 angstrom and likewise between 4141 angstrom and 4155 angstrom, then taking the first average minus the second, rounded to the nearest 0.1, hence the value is 1.0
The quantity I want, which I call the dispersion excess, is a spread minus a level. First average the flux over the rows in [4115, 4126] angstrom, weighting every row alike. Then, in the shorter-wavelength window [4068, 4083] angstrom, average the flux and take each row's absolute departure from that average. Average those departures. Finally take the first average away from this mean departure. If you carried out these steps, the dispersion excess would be -7.1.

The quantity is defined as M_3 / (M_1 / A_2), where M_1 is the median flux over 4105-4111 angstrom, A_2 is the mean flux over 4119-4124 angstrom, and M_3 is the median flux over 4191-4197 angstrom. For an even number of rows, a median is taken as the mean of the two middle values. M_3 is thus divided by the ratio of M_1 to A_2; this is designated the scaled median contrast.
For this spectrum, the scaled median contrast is 10.0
